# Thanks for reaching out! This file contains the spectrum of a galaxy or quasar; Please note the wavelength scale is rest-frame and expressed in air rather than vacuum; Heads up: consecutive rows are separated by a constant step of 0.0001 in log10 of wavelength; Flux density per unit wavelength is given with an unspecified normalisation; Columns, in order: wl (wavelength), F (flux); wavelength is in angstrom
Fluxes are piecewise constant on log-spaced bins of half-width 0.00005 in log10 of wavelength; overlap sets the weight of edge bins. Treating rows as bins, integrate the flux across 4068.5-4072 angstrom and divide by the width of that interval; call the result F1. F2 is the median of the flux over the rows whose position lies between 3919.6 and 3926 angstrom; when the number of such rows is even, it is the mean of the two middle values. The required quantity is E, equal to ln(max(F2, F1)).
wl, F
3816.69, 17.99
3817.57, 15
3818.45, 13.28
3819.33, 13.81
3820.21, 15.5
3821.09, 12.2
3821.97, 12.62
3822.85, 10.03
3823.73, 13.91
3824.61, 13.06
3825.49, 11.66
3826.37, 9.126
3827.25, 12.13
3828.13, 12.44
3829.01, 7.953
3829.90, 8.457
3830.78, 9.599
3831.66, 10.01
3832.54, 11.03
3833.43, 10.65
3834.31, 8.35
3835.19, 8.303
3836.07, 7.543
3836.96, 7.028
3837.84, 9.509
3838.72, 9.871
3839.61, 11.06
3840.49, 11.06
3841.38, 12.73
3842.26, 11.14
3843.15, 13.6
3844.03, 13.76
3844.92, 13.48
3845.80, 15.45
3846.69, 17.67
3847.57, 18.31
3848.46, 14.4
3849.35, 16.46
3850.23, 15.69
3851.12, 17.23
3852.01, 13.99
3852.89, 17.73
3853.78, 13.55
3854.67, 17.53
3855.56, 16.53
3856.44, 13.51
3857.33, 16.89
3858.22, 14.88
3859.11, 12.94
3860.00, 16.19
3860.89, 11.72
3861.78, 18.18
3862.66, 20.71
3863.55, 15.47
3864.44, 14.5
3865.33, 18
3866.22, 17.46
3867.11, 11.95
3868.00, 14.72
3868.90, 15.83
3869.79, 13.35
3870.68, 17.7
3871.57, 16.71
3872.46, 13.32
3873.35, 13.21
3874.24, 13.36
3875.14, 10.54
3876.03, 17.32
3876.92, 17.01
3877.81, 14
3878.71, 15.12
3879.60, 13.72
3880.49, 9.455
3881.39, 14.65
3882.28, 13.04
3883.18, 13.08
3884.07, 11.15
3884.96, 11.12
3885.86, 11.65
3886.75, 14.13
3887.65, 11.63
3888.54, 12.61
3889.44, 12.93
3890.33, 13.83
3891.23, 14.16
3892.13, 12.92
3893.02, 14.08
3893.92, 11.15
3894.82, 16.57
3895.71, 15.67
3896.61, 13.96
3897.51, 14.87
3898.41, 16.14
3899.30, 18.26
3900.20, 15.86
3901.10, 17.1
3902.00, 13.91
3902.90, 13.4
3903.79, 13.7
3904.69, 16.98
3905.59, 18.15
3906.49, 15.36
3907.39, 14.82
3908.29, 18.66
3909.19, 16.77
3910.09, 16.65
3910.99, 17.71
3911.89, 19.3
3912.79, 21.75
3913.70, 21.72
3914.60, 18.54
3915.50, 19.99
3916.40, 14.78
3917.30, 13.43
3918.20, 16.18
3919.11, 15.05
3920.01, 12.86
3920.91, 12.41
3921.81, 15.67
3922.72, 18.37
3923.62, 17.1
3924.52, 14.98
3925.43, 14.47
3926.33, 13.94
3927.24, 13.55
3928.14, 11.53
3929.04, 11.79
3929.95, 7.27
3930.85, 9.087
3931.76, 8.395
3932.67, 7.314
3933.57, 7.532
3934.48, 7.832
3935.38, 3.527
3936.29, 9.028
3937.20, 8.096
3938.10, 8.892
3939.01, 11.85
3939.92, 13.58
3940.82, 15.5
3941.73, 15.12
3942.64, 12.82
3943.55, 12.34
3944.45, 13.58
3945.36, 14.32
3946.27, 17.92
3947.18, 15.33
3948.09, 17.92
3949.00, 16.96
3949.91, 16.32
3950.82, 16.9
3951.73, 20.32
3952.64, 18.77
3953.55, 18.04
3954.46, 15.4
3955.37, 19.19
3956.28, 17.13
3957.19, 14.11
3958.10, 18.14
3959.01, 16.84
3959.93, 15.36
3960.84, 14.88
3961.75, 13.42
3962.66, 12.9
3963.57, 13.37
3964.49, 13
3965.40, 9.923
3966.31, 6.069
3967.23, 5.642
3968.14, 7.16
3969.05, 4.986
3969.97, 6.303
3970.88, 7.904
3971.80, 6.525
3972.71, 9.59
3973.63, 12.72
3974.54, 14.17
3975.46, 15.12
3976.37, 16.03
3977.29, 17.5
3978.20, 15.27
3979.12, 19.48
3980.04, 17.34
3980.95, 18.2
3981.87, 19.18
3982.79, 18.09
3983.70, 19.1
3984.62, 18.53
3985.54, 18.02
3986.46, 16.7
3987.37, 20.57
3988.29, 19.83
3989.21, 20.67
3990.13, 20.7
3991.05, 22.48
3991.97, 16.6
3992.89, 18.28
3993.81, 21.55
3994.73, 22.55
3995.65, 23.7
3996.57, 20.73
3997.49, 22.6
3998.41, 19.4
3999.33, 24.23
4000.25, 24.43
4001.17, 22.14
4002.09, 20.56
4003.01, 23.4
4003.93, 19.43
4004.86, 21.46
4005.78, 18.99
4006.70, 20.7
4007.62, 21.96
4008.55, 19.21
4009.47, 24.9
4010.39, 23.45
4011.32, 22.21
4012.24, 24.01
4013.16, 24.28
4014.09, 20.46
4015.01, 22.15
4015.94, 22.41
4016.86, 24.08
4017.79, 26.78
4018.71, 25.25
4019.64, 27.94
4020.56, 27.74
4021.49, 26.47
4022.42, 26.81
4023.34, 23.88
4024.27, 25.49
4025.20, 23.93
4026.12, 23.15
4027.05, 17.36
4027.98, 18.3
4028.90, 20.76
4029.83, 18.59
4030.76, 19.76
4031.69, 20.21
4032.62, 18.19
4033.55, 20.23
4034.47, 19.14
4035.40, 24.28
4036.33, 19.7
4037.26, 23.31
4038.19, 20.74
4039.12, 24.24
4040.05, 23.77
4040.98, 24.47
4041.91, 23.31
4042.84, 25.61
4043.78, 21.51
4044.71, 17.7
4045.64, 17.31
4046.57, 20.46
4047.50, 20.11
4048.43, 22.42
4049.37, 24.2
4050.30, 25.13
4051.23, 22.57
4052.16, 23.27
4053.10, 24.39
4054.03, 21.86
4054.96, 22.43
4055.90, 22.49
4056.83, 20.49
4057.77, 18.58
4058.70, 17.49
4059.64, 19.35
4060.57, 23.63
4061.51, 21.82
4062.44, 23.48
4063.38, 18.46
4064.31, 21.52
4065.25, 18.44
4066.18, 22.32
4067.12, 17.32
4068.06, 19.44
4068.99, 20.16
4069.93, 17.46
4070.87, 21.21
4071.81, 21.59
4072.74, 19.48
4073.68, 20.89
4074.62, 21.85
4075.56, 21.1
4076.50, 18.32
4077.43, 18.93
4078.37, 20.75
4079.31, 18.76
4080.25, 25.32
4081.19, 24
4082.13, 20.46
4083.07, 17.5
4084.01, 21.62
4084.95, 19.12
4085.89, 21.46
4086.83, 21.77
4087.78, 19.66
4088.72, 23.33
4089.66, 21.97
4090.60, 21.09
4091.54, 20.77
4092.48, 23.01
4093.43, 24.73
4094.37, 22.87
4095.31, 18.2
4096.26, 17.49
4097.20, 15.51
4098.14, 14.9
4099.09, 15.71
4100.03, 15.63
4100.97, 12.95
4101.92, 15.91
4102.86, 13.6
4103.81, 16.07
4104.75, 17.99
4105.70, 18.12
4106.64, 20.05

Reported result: 2.99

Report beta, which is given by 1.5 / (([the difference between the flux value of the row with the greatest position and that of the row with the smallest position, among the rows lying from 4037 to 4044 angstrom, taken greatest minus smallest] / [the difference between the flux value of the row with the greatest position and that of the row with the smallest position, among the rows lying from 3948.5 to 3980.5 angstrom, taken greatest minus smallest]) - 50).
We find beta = -0.0274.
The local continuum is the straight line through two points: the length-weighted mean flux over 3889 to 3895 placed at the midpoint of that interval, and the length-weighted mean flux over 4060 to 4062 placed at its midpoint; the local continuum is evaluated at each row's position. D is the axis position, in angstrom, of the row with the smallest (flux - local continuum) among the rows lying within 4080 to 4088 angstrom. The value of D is 4083.07 angstrom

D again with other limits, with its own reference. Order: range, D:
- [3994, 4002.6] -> 3998.41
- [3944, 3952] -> 3944.45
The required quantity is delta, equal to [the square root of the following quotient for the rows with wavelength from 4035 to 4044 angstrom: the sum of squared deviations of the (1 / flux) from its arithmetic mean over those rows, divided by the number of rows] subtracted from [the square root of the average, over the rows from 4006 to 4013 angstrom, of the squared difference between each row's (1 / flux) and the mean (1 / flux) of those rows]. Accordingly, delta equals 0.0003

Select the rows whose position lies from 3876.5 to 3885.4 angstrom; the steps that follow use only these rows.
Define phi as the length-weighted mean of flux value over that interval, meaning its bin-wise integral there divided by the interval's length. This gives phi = 13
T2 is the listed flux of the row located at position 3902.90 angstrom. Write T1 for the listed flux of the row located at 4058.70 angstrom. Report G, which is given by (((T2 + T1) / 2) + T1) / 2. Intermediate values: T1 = 17.49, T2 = 13.4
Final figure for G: 16.5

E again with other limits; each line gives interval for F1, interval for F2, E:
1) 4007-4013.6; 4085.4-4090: 3.13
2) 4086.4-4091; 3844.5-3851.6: 3.07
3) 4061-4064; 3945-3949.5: 3.06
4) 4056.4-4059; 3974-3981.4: 2.94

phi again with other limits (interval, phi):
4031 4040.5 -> 21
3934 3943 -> 11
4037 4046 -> 22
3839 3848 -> 14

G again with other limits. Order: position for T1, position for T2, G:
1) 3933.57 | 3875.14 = 8.3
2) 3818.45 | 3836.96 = 11.7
